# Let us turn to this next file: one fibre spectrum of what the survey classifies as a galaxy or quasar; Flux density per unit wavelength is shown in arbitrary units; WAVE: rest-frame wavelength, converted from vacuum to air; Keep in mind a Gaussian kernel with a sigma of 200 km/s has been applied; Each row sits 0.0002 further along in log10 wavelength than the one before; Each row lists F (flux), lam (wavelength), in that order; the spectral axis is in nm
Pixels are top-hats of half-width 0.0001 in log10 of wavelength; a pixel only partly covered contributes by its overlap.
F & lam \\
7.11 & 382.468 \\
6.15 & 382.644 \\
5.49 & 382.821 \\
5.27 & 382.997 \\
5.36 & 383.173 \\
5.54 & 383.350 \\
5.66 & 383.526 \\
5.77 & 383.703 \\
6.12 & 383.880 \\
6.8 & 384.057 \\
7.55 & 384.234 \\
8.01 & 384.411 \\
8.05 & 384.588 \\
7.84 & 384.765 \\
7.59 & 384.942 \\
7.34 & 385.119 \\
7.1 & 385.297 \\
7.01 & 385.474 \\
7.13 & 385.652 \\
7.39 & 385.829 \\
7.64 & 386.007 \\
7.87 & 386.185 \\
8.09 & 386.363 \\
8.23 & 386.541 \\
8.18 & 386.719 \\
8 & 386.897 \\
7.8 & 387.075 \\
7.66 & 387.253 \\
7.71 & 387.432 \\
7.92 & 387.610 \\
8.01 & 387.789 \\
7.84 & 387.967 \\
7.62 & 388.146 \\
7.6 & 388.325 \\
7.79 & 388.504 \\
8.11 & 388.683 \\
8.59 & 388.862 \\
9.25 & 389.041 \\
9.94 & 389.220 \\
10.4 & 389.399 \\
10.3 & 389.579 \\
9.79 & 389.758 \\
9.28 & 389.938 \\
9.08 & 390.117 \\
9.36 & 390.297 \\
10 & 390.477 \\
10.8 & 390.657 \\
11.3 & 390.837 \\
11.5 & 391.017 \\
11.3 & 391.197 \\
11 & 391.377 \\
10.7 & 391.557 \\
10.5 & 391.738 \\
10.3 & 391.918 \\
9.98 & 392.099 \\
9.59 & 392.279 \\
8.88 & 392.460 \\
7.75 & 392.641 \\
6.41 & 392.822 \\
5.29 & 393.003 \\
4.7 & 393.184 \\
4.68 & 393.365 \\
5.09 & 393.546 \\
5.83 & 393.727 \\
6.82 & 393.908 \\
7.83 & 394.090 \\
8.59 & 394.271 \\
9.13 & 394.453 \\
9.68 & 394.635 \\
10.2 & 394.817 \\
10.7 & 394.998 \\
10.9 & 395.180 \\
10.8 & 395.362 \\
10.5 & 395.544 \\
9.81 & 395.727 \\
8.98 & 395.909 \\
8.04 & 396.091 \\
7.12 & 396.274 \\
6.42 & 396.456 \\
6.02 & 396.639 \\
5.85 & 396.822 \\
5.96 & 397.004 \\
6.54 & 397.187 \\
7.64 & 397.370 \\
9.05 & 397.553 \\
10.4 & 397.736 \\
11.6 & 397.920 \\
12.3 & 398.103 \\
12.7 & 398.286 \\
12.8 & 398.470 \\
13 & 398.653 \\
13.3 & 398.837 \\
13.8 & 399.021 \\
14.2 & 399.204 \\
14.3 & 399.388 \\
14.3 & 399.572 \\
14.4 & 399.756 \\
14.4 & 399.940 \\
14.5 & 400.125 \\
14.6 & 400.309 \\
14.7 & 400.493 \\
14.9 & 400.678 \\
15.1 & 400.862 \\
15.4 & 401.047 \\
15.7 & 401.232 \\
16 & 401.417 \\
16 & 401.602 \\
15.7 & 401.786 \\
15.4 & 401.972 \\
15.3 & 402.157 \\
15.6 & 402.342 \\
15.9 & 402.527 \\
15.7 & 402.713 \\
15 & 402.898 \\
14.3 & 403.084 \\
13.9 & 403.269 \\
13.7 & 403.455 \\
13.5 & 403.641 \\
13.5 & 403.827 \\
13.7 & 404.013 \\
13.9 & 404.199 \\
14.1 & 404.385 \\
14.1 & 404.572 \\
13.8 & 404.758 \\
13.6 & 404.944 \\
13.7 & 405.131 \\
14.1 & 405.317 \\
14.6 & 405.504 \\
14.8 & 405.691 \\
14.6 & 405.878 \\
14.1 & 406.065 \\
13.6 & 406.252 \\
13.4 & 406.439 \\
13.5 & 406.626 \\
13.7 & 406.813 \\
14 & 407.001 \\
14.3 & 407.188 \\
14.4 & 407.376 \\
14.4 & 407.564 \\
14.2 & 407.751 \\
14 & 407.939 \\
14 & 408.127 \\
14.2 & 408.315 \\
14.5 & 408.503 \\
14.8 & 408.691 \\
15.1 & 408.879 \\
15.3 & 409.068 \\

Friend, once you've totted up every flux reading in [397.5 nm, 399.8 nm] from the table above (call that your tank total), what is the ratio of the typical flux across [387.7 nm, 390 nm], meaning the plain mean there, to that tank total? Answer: 0.053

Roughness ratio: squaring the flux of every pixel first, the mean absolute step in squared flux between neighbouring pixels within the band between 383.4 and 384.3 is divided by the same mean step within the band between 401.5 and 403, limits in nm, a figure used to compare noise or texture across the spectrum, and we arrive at 0.64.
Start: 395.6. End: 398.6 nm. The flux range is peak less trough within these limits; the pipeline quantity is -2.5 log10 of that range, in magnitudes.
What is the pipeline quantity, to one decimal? -2.1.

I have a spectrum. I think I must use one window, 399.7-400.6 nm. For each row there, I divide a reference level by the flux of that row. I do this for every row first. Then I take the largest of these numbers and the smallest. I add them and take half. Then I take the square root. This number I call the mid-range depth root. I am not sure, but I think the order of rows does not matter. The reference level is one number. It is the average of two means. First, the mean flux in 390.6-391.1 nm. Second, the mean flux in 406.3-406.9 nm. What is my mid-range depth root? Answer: 0.92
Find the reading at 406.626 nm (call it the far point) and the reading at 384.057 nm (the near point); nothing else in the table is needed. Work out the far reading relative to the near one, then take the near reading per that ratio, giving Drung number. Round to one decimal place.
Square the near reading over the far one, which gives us 3.4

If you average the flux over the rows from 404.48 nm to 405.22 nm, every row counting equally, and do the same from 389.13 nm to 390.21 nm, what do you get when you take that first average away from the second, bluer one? -4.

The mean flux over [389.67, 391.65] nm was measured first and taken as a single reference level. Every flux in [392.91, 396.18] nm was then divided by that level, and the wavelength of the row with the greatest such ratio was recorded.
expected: 395.180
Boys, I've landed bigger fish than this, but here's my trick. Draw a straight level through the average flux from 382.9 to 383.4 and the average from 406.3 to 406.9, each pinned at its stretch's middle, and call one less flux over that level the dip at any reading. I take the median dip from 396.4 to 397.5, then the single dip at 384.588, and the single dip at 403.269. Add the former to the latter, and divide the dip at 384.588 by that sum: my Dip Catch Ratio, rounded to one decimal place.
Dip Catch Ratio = -1.4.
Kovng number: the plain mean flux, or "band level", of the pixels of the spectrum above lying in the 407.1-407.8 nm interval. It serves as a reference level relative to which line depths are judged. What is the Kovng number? 14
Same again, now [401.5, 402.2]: 16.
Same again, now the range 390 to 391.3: 10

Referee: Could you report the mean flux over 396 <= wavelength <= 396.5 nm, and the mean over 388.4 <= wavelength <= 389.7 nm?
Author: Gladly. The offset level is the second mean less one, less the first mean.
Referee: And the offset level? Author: 1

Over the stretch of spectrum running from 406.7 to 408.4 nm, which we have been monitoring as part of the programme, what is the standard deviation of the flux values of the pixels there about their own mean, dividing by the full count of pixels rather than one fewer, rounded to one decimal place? 0.2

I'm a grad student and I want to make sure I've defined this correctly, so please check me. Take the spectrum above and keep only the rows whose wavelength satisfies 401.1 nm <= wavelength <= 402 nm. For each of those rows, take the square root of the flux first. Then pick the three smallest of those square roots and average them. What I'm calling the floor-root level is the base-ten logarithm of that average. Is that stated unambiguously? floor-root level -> 0.60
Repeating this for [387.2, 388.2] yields 0.44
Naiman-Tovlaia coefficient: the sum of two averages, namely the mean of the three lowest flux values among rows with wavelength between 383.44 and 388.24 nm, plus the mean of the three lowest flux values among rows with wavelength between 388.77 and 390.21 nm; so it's 15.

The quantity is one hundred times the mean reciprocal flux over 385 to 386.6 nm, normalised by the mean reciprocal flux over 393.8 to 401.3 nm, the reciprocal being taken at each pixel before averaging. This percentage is 134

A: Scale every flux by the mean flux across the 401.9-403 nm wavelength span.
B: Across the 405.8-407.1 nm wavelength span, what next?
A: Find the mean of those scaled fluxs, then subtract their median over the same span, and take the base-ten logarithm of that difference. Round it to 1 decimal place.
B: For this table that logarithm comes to -2.0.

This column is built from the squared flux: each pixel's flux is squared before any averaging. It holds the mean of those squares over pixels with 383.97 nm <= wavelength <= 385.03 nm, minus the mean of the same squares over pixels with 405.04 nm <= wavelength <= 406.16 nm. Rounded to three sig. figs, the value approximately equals -147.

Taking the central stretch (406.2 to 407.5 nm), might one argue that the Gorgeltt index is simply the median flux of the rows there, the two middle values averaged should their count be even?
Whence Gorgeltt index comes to 13.7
